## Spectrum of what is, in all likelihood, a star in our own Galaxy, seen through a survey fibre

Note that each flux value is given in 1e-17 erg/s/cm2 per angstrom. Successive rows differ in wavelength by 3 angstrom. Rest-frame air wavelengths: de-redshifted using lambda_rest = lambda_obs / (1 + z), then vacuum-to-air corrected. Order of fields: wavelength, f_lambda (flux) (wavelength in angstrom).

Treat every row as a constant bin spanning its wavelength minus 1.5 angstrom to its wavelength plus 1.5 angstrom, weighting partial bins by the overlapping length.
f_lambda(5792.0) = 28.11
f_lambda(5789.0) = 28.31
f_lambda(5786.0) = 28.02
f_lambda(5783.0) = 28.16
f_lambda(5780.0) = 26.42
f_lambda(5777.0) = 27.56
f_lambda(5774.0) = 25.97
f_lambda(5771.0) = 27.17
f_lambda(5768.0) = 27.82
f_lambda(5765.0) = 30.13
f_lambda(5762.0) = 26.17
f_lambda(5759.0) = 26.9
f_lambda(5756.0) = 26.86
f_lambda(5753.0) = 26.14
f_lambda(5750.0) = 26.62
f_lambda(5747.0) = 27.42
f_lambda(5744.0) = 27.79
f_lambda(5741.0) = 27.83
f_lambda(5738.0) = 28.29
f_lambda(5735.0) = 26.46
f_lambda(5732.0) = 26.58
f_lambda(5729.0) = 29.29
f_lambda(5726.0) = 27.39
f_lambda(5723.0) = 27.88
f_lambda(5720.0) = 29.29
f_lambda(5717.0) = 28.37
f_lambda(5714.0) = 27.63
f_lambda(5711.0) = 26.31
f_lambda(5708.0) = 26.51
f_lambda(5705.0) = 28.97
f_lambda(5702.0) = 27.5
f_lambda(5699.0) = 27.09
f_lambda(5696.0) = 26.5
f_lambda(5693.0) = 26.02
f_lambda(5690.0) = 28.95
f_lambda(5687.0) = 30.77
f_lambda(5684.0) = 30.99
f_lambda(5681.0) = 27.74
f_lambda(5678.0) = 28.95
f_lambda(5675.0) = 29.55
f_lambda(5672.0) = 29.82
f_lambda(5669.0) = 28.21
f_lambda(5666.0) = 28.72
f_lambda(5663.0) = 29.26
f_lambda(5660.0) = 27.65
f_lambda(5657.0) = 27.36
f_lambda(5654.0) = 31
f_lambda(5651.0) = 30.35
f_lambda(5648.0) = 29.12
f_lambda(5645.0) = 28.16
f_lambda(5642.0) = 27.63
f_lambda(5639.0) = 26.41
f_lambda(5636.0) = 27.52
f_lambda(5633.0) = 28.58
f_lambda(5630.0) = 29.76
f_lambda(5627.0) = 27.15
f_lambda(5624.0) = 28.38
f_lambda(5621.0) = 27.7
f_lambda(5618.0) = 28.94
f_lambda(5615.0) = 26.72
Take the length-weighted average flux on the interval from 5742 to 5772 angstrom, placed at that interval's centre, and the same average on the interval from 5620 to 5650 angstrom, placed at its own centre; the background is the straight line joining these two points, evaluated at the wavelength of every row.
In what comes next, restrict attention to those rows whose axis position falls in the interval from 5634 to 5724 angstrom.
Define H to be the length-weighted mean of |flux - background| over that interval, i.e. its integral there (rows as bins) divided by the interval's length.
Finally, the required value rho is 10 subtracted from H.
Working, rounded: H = 1.18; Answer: -8.82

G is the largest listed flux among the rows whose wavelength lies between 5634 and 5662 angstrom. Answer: 31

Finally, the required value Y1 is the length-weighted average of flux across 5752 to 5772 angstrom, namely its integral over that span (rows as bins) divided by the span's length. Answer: 27.3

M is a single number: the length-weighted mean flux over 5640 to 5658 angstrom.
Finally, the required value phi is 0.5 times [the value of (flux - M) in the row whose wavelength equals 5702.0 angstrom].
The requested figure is -0.71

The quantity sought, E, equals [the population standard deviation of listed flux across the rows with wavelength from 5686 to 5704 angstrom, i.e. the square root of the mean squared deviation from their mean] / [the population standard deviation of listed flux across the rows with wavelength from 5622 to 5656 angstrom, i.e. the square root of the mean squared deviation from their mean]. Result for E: 1.2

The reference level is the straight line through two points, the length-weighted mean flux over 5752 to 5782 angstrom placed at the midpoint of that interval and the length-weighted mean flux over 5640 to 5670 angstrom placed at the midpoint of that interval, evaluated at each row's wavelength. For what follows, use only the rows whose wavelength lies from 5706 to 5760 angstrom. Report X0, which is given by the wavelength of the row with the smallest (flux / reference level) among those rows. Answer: 5711.0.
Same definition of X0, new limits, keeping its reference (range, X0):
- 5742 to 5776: 5753.0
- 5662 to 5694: 5693.0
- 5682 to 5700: 5693.0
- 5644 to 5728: 5693.0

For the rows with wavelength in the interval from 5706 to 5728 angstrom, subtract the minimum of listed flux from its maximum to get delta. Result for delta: 3.0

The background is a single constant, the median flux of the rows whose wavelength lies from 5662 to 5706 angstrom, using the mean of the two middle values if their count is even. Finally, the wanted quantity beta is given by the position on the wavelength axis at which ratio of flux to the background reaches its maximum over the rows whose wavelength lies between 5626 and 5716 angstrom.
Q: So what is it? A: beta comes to 5654.0 angstrom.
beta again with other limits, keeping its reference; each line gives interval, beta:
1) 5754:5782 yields 5765.0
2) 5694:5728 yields 5720.0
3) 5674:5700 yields 5684.0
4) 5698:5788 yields 5765.0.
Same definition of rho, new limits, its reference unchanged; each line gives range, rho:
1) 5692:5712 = -8.97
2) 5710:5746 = -9.21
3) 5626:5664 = -8.88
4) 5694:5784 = -9.17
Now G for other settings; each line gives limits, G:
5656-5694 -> 30.99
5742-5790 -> 30.13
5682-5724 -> 30.99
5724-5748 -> 29.29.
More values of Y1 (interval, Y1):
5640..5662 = 28.7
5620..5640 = 28.0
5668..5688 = 29.4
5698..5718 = 27.5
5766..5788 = 27.4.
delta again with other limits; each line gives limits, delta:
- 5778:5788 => 1.7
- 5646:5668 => 3.6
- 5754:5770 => 4.0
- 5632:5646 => 2.2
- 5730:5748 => 1.8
